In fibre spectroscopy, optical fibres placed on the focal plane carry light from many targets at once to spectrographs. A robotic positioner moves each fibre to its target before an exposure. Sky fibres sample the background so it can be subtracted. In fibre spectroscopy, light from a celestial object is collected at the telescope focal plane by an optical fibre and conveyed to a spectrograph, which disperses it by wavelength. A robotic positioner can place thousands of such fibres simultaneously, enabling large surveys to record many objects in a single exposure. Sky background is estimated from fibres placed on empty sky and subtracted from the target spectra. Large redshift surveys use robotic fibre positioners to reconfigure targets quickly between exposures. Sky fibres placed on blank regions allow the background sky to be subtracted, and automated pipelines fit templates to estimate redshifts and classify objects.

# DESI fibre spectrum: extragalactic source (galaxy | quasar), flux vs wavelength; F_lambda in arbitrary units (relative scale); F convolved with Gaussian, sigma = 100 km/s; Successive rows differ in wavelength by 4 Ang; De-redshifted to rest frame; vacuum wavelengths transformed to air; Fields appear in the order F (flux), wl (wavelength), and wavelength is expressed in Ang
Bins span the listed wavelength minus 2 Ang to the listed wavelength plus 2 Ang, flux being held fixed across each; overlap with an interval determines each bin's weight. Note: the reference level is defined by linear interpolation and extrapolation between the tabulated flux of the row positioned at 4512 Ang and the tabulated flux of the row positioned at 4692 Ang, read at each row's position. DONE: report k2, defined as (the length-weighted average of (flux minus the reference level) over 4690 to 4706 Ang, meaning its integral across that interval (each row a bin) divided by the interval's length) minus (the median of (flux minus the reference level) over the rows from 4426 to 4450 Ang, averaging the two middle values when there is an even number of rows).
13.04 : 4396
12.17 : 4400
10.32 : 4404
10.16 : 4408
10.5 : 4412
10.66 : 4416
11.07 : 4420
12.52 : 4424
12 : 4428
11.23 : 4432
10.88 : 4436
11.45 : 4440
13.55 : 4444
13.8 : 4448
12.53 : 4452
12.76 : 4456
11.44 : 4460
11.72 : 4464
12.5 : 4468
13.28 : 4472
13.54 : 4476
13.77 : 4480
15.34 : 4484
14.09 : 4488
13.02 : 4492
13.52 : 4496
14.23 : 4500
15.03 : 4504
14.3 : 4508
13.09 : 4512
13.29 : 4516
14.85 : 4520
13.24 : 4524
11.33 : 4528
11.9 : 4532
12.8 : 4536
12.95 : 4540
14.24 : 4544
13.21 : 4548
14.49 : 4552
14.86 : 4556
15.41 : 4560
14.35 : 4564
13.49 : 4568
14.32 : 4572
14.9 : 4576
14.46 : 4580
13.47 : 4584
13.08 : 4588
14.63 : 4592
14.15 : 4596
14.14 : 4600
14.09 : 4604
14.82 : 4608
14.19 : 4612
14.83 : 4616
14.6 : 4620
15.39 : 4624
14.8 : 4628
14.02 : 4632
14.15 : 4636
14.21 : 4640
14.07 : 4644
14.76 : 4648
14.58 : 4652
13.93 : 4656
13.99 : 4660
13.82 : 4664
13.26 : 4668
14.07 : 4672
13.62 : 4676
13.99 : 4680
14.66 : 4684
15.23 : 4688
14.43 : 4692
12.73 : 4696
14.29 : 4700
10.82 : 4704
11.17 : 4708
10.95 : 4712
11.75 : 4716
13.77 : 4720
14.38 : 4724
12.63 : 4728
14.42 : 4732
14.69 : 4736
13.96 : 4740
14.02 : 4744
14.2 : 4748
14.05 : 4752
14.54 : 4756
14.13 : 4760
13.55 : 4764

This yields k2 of -0.6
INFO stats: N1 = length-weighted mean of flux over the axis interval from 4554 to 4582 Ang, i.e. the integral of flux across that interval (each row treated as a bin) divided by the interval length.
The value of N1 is 14.5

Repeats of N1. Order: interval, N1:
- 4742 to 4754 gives 14.1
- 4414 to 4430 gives 11.6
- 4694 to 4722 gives 12.2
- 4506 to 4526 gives 13.8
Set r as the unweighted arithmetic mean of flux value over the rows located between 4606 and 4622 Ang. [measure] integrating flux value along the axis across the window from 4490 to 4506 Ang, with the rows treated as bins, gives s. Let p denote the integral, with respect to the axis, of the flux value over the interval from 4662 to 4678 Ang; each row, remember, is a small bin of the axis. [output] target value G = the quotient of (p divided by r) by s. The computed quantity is 0.067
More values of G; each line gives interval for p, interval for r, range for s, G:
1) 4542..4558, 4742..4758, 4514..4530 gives 0.076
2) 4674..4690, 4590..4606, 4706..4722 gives 0.085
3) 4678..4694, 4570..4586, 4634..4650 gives 0.071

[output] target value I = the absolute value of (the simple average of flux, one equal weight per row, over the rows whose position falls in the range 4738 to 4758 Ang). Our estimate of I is 14.2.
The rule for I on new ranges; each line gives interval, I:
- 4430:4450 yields 12.2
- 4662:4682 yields 13.8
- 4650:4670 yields 13.9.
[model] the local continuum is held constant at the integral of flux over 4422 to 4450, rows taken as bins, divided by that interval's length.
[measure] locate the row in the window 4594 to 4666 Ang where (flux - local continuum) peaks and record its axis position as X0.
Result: 4624 Ang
